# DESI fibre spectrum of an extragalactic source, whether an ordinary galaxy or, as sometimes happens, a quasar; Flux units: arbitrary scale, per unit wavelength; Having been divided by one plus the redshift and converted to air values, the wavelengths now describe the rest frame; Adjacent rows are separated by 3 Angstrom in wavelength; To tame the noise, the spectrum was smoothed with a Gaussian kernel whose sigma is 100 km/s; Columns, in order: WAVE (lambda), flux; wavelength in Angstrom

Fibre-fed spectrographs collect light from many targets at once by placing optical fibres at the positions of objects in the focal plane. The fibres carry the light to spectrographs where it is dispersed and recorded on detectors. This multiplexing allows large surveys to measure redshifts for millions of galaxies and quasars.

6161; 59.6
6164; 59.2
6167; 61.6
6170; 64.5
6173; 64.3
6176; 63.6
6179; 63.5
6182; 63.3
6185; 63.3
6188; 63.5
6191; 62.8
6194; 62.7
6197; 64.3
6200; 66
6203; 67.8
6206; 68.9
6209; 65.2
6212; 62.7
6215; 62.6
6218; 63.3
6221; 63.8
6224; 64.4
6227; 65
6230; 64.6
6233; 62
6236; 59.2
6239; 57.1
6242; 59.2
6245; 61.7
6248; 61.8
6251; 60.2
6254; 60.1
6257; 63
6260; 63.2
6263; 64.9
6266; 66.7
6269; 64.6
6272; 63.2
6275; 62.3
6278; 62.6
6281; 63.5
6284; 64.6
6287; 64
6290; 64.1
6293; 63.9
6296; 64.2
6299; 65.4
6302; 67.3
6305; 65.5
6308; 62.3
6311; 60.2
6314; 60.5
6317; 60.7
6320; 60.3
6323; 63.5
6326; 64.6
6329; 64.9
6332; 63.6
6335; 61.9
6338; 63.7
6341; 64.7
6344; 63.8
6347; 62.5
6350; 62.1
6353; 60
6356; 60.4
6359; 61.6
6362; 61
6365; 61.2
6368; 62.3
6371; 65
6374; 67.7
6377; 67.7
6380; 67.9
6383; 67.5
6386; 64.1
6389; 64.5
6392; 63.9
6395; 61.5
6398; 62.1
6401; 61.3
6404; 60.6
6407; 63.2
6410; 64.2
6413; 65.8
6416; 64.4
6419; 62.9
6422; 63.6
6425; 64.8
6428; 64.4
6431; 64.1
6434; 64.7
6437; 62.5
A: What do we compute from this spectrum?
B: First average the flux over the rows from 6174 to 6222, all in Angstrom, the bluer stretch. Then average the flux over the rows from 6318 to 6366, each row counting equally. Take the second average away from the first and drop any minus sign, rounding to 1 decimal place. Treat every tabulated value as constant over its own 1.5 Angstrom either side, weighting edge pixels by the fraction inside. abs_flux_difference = 1.7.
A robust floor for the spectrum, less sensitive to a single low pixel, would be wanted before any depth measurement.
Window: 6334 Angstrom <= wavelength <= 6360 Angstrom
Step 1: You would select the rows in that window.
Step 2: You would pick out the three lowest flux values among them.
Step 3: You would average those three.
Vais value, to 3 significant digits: 60.7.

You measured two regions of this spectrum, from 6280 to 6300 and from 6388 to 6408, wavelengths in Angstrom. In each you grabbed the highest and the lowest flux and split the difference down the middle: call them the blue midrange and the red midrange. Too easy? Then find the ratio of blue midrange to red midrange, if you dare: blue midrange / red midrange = 1.03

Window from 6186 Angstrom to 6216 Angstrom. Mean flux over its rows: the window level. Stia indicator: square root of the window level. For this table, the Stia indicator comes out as 8.04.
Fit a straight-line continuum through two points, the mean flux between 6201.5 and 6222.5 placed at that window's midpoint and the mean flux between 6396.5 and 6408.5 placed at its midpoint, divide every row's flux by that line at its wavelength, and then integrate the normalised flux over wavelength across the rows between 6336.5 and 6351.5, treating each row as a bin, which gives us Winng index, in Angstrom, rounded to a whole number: 15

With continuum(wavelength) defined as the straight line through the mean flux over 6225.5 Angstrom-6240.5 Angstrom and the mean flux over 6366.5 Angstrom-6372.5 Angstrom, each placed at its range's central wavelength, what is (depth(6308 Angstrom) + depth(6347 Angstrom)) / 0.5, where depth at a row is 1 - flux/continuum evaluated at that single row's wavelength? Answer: 0.04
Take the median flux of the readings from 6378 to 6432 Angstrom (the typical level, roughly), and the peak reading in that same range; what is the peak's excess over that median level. 3.8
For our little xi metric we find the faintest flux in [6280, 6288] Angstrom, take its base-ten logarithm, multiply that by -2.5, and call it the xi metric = -4.51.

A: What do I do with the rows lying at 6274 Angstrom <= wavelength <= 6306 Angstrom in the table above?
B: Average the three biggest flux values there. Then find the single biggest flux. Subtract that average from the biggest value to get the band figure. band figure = 1.2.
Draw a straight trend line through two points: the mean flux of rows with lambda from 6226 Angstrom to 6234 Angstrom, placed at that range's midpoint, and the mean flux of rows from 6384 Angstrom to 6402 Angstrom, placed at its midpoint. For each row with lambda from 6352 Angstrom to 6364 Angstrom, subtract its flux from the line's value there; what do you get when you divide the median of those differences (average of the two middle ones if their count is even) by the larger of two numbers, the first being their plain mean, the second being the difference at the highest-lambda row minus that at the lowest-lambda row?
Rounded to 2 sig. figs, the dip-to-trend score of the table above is 1.0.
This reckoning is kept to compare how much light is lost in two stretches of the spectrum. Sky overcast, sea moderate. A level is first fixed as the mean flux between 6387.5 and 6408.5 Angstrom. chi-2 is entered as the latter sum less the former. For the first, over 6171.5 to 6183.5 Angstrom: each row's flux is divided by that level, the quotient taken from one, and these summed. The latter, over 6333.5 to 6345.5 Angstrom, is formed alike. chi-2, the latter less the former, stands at 0.01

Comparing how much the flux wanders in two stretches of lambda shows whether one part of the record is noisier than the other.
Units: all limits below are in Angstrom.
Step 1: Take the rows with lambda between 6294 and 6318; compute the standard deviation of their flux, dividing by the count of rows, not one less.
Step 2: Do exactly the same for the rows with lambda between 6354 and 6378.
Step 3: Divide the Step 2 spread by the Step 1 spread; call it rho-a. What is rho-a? 1.1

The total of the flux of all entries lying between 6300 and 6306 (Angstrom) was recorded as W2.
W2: 133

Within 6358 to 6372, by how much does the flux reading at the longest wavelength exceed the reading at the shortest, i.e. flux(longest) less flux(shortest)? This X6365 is 3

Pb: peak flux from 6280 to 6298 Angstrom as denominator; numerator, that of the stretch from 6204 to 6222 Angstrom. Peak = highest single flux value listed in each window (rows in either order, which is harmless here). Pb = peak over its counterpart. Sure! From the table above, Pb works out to 1.07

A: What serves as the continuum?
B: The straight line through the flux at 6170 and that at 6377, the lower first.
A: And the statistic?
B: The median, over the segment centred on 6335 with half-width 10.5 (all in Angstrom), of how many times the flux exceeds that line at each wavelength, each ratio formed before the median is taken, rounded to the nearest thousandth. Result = 0.950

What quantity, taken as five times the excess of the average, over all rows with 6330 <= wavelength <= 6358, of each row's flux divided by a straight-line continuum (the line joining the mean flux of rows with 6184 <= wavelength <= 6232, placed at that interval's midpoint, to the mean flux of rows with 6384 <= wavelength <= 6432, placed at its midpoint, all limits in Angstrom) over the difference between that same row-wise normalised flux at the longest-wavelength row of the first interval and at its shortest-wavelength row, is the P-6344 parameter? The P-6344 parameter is 5.14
